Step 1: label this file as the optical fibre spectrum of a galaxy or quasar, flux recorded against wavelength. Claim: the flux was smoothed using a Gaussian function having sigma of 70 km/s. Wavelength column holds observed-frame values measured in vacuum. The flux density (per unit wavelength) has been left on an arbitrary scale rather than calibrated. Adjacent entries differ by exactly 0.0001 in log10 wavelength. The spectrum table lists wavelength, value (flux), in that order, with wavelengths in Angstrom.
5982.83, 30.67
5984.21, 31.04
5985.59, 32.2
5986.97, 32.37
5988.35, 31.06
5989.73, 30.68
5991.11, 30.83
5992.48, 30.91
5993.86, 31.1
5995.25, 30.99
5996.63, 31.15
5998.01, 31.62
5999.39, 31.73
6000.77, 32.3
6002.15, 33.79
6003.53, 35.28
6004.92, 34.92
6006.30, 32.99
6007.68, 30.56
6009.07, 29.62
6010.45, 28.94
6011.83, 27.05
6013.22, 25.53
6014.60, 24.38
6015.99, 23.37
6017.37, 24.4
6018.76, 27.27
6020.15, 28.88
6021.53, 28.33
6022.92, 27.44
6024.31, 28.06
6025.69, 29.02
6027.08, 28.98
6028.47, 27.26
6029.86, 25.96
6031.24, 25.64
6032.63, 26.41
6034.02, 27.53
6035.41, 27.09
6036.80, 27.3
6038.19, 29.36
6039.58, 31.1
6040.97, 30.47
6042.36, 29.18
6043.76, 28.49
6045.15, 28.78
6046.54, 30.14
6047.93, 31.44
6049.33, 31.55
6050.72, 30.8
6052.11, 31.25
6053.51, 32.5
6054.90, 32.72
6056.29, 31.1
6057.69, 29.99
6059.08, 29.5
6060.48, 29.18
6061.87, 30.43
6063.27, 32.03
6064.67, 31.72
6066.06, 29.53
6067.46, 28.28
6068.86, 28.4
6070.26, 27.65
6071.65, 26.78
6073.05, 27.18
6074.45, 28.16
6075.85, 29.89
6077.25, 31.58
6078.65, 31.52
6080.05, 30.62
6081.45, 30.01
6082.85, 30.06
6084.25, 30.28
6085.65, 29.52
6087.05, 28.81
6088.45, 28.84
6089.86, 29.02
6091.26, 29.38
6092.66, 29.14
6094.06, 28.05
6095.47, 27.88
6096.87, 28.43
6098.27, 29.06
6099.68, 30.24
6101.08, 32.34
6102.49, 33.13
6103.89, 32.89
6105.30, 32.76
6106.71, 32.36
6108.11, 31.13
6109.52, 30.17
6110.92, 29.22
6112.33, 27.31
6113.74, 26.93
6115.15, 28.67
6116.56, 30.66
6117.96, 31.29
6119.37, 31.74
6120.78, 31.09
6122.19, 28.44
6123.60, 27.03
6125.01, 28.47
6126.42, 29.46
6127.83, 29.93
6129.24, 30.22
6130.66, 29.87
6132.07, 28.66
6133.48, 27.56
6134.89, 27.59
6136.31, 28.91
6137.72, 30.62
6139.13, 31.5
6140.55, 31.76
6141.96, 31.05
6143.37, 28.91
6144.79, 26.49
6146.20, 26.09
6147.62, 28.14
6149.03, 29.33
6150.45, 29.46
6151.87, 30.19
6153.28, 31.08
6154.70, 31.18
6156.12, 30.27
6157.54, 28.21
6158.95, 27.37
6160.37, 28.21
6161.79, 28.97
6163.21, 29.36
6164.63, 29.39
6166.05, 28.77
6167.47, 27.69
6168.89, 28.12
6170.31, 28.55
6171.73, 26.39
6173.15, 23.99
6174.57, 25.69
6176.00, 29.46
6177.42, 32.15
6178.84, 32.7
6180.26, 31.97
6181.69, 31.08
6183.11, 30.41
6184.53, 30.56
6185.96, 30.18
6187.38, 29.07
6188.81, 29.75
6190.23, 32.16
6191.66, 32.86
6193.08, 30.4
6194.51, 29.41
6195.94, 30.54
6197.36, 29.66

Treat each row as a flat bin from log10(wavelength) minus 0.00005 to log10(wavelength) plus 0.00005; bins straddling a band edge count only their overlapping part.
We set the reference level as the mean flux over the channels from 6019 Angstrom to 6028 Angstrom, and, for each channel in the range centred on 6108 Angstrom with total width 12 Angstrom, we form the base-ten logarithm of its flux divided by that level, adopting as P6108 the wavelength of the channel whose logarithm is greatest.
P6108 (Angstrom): 6102.49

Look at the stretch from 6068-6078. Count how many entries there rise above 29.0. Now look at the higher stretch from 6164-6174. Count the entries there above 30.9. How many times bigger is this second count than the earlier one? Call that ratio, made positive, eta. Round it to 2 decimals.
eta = 0.00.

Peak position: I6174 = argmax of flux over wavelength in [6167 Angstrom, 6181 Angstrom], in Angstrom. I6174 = 6178.84 Angstrom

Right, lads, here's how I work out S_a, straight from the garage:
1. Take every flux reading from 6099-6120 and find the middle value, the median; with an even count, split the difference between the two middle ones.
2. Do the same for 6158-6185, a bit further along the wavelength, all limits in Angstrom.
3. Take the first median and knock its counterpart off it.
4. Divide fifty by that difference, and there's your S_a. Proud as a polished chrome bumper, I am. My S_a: 23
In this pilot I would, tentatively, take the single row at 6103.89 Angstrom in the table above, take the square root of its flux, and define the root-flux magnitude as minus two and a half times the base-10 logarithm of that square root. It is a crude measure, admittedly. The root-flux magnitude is -1.90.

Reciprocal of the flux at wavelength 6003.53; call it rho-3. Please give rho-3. 0.028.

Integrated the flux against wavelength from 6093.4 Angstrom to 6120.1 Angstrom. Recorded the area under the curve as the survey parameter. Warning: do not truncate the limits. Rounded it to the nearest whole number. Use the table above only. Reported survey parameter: 807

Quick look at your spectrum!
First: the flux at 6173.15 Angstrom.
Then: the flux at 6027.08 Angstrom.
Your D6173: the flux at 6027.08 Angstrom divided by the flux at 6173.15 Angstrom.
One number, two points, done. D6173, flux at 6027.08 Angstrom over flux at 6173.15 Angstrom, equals 1.21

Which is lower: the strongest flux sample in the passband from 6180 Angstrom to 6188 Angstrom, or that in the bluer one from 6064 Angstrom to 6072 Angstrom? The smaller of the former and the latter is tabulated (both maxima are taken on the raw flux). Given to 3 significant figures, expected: 31.7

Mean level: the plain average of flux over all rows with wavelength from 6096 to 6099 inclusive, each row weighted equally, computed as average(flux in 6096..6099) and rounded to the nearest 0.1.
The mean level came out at 28.7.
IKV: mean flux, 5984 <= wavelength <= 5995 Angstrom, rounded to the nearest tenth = 31.3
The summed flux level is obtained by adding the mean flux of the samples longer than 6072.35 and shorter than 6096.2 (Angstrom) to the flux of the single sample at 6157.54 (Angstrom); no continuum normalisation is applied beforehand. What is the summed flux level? 57.6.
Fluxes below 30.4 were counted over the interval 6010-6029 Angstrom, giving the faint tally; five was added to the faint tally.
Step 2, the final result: 19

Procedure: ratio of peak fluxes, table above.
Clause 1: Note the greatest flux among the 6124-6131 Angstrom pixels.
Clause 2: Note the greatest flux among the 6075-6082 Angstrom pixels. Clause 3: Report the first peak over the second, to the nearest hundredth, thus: 0.96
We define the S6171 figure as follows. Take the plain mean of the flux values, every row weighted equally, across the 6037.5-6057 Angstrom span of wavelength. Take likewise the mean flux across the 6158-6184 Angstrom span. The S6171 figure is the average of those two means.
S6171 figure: 29.8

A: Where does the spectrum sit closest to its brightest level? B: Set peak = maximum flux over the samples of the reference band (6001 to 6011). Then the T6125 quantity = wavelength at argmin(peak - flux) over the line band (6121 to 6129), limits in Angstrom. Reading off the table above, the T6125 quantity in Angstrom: 6127.83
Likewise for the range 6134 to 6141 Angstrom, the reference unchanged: 6140.55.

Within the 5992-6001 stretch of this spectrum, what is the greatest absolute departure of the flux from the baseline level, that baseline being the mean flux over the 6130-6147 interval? 3.2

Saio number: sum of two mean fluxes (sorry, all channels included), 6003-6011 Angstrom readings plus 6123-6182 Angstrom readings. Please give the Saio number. 61.1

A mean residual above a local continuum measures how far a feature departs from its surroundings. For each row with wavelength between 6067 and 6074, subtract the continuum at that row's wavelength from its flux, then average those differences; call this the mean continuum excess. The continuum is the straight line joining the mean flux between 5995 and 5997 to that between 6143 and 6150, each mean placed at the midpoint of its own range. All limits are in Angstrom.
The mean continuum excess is -1.8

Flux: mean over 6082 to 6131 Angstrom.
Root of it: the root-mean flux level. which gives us 5.46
